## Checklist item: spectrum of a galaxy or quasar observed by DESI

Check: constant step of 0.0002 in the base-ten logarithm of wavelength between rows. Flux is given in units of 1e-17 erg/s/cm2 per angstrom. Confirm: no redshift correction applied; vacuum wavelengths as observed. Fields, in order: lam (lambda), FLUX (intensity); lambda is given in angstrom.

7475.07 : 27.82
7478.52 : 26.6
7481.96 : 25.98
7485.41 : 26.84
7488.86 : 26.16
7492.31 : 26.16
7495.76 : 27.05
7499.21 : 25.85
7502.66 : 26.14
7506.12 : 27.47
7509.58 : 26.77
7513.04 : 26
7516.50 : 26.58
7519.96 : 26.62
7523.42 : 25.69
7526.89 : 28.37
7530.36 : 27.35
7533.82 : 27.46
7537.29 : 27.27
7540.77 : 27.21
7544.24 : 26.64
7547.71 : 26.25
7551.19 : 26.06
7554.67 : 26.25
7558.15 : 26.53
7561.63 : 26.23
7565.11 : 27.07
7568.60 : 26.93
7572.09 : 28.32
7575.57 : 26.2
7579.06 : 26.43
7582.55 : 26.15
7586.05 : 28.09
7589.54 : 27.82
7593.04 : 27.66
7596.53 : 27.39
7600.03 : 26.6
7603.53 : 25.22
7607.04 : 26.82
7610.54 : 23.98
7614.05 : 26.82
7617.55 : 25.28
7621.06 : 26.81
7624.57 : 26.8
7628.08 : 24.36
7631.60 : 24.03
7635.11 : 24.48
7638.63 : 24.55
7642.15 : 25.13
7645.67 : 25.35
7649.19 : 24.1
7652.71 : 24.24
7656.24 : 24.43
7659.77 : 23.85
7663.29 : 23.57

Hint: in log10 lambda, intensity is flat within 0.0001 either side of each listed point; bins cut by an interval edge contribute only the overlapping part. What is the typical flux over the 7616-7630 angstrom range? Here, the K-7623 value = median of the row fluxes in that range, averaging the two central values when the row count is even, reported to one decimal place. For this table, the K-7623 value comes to 26.0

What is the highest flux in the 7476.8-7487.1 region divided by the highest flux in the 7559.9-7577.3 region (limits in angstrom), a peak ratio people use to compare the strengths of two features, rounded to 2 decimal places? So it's 0.95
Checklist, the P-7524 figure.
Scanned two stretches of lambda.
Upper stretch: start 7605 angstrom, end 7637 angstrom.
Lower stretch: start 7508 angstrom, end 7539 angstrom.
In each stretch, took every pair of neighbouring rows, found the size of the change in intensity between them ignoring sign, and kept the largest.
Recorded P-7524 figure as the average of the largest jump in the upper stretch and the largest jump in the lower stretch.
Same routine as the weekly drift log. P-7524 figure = 2.8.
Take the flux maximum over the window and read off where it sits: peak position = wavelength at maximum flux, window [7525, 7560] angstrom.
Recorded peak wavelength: 7526.89 angstrom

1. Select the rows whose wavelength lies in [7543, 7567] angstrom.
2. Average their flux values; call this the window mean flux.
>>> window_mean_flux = 26.4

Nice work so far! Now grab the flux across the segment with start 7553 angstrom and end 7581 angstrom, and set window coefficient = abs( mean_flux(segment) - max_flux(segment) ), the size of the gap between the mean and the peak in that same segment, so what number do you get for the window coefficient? 1.6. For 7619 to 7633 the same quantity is 1.3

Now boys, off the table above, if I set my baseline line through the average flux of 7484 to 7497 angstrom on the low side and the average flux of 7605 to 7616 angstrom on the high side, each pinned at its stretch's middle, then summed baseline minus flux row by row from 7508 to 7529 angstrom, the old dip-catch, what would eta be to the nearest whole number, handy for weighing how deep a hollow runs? -2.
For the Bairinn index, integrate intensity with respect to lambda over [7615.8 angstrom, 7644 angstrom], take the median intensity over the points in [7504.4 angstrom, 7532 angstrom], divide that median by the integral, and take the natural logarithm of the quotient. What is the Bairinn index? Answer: -3.28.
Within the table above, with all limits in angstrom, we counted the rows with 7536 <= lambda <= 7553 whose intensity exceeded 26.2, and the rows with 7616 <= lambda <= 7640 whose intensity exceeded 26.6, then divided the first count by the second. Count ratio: 2.0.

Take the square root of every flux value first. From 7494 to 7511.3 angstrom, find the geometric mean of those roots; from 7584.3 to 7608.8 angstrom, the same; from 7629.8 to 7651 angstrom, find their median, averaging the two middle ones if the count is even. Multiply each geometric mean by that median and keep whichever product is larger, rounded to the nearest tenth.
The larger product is 25.8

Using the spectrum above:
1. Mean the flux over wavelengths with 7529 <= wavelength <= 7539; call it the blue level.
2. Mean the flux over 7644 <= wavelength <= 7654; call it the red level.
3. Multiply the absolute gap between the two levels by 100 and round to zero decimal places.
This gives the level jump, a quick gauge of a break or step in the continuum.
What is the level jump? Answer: 280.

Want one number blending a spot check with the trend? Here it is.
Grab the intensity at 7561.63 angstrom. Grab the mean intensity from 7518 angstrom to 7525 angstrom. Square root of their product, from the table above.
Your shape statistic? 26.2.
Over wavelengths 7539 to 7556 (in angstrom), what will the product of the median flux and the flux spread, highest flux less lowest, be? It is 30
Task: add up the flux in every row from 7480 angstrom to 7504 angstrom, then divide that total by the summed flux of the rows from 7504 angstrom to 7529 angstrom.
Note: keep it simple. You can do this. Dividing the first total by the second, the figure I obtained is 0.98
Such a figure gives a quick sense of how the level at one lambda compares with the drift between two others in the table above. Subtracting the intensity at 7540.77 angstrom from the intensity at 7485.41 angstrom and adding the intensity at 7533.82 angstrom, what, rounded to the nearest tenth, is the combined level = 27.1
